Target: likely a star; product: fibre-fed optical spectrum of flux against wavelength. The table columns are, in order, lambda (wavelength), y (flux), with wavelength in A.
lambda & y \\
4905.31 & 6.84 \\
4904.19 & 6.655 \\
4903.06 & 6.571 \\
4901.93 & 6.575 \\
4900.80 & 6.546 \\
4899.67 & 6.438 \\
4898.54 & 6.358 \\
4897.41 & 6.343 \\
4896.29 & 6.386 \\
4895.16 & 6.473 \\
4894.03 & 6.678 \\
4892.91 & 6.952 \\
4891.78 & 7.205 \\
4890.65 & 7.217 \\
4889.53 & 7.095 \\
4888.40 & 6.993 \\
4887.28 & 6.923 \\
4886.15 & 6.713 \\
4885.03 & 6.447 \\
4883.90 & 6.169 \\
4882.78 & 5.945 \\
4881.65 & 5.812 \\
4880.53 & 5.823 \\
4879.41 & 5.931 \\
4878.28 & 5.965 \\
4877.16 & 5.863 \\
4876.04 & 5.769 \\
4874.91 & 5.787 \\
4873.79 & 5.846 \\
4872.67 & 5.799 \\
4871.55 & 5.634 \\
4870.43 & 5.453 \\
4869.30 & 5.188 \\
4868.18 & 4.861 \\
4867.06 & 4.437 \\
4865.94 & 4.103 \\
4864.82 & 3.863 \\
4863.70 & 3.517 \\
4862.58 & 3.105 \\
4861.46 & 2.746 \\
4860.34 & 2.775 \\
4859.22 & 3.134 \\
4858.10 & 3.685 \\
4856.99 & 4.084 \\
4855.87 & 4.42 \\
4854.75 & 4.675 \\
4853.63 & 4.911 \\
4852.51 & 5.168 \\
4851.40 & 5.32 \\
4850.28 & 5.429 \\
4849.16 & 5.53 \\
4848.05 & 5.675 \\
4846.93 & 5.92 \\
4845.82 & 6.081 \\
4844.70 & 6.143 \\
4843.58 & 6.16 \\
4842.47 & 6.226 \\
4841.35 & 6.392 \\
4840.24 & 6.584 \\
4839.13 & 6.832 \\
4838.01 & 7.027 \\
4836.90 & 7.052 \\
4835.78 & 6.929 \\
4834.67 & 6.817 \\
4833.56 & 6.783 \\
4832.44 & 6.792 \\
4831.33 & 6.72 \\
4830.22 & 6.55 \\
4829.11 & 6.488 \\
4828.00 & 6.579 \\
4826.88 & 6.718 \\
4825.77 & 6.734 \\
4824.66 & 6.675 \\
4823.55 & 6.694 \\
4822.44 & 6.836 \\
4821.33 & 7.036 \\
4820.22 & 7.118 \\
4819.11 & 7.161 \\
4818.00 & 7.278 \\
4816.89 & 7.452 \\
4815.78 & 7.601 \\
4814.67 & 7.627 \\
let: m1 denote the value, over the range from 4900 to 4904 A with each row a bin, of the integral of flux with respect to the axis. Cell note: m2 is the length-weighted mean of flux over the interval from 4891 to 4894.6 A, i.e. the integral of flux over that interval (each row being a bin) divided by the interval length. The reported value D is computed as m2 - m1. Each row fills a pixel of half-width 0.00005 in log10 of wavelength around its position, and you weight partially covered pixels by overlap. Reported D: -19.3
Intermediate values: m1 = 26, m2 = 7.0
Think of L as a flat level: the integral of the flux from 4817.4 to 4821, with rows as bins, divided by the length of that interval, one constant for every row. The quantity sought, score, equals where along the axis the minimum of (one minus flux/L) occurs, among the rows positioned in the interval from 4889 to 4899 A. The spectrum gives 4890.65 A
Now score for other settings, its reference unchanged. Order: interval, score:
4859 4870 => 4869.30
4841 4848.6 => 4841.35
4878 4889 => 4888.40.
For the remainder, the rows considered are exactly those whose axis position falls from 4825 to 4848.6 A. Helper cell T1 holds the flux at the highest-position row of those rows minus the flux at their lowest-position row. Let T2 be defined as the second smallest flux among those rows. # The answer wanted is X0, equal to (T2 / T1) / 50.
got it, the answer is -0.11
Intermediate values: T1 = -1.1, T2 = 5.92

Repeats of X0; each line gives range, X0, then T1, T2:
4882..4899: 0.30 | 0.4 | 6.169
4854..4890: 0.02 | 2.4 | 2.775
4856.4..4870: 0.05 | 1.1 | 2.775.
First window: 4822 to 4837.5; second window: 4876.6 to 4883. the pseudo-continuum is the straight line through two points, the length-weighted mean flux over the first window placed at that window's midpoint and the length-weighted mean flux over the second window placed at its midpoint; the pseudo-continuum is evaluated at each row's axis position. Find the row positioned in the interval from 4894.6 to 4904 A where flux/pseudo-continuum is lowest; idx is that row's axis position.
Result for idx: 4897.41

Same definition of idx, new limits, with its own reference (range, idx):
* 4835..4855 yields 4854.75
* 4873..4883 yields 4874.91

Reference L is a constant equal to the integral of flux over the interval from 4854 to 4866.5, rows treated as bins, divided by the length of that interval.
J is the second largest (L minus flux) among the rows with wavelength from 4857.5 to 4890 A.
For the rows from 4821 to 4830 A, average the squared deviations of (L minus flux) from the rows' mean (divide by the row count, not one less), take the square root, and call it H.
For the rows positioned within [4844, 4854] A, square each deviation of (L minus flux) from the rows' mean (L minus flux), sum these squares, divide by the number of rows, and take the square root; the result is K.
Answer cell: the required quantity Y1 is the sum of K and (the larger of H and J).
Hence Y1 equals 1.28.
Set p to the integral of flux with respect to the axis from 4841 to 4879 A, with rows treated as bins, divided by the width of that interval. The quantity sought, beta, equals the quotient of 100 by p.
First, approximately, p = 5.0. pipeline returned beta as 20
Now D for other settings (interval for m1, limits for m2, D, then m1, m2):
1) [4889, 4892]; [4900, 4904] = -15.0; 22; 6.6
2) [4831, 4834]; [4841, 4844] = -14.0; 20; 6.3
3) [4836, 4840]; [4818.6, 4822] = -20.6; 28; 7.1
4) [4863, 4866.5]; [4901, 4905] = -6.7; 13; 6.6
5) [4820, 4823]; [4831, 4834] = -14.2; 21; 6.8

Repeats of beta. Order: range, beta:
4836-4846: 15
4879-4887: 16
